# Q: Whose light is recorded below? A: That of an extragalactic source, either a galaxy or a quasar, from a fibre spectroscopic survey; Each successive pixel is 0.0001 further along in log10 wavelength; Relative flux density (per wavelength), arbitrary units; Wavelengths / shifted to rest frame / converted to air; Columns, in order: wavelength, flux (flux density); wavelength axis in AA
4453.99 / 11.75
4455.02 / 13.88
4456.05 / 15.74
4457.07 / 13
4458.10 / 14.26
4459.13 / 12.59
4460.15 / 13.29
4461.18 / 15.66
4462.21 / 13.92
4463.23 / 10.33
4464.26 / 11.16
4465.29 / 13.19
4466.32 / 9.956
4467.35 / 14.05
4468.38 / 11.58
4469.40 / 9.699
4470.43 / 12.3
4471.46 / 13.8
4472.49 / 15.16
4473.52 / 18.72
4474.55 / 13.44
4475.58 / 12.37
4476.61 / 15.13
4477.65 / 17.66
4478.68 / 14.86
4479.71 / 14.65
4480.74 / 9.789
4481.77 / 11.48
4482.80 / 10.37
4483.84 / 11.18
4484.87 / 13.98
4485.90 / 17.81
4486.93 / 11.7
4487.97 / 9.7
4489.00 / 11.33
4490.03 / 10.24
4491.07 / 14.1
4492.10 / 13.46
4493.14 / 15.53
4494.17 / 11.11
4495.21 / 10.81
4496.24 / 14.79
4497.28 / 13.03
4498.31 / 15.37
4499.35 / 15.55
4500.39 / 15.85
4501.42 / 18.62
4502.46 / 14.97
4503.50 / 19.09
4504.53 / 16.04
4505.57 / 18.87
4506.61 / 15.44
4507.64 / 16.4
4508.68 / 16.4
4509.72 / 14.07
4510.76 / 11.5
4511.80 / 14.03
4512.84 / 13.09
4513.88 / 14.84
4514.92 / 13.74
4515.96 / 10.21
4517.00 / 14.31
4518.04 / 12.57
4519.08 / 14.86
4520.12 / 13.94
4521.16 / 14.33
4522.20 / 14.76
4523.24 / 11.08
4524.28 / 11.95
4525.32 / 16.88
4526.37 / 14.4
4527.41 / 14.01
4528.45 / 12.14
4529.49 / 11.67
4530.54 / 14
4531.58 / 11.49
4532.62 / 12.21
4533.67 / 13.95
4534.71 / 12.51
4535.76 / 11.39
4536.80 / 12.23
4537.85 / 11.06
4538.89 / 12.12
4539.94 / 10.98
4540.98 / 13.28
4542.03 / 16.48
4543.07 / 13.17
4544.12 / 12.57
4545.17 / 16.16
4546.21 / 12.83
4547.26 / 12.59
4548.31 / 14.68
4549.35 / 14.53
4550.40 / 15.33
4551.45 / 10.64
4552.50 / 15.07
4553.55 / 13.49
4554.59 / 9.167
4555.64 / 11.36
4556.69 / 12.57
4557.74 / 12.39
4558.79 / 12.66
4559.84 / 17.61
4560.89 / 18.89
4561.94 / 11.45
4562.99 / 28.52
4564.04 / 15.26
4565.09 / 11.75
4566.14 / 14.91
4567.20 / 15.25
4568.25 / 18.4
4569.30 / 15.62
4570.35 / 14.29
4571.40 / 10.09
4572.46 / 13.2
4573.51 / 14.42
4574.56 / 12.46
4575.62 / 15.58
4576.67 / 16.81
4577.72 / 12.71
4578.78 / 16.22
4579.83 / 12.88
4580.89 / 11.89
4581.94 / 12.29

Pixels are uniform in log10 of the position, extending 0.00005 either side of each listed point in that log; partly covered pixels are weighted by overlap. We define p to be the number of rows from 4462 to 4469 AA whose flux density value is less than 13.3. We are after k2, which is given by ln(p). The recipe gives 1.6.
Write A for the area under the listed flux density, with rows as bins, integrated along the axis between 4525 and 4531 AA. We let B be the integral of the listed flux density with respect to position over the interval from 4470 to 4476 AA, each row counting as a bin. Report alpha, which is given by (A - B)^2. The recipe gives 14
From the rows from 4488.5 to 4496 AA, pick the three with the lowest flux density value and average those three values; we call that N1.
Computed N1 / 10.7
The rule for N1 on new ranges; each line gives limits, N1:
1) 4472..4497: 9.9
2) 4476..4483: 10.5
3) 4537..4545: 11.4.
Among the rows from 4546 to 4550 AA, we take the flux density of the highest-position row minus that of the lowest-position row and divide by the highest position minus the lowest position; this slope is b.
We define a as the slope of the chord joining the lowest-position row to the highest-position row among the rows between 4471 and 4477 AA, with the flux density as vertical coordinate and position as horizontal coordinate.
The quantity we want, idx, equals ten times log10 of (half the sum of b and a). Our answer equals -4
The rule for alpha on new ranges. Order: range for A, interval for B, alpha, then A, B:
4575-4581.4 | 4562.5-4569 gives 413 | 92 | 112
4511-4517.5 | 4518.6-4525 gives 1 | 86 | 87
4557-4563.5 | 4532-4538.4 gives 943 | 109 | 78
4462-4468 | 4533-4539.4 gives 38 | 72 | 78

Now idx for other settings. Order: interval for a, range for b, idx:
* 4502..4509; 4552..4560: -5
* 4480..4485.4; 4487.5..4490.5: -2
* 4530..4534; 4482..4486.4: 1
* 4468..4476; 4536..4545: -11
